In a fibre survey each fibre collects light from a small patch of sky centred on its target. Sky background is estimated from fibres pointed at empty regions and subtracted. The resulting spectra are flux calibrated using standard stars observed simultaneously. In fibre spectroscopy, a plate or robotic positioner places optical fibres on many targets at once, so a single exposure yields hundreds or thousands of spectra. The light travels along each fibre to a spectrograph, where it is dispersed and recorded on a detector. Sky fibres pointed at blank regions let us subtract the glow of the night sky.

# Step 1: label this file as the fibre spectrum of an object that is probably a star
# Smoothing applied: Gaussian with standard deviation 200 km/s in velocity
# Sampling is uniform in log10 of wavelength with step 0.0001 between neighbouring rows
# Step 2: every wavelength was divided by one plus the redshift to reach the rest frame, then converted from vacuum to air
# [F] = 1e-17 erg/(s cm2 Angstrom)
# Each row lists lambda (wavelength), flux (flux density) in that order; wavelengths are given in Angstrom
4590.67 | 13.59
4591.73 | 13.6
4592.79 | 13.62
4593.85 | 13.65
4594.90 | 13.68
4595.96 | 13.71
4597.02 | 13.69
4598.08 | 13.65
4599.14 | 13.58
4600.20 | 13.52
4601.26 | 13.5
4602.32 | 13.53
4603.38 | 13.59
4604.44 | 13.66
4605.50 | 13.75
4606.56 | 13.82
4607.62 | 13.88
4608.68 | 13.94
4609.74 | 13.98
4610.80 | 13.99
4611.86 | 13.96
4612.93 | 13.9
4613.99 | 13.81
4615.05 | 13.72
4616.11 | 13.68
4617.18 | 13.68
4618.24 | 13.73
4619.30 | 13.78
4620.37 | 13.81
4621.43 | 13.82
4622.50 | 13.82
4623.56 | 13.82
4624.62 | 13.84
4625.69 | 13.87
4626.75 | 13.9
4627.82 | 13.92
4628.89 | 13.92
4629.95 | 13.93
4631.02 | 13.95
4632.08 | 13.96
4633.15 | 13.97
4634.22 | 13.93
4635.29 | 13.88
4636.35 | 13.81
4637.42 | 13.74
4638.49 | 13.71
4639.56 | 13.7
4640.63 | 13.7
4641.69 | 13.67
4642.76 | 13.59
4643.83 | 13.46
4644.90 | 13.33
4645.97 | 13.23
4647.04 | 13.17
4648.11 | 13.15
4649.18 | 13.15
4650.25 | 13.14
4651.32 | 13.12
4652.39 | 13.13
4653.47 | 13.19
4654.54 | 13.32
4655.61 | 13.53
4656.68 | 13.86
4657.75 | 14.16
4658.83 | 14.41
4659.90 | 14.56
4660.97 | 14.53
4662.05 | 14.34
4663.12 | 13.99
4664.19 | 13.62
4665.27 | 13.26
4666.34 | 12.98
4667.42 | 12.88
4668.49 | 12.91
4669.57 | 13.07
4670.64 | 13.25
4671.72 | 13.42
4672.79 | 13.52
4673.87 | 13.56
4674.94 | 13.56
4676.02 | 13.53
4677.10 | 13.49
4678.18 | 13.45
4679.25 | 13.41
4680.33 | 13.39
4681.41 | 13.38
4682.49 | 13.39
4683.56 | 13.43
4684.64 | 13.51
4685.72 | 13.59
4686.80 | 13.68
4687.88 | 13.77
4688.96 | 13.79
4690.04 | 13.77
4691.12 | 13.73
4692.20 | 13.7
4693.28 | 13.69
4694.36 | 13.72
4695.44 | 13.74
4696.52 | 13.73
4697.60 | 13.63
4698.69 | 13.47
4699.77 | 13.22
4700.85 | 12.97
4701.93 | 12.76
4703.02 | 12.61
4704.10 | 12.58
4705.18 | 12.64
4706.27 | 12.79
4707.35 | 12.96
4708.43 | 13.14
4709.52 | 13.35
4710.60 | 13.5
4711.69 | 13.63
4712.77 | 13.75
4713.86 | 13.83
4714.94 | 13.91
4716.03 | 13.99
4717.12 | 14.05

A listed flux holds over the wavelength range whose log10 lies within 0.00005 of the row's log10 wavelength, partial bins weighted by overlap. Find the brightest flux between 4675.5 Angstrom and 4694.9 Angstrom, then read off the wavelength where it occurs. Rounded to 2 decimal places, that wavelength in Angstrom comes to 4688.96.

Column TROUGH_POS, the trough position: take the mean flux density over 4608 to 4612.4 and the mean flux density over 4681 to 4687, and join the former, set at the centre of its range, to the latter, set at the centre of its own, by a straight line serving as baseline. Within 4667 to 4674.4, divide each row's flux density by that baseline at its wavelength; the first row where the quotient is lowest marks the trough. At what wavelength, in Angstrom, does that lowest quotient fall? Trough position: 4667.42 Angstrom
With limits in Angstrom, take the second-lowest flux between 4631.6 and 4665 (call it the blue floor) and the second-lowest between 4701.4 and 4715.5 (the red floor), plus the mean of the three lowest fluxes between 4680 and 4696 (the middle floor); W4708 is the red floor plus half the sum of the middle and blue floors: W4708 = 25.9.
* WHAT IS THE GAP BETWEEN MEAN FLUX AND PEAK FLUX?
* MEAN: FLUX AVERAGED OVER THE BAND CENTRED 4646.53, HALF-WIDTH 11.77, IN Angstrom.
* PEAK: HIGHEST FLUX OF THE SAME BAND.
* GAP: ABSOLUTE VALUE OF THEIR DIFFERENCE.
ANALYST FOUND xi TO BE 0.67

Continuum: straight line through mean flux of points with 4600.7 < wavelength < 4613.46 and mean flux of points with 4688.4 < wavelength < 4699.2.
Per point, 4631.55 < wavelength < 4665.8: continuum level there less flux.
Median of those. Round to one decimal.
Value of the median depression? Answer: 0.1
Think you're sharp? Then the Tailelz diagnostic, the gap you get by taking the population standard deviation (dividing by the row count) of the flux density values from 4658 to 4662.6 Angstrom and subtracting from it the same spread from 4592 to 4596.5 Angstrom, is 0.06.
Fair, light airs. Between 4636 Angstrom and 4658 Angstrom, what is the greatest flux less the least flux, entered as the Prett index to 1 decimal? 1.0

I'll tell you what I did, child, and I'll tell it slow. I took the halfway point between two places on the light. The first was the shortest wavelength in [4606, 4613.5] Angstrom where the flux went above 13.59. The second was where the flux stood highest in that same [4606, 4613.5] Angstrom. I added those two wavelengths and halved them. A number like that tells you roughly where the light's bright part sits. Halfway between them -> 4608.7 Angstrom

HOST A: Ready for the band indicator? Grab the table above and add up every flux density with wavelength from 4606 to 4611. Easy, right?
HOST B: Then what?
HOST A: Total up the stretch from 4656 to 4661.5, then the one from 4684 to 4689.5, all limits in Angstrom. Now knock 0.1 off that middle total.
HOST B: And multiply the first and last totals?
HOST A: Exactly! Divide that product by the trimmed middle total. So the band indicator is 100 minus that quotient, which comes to 33.4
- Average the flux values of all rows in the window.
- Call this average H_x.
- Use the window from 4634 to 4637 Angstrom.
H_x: 13.9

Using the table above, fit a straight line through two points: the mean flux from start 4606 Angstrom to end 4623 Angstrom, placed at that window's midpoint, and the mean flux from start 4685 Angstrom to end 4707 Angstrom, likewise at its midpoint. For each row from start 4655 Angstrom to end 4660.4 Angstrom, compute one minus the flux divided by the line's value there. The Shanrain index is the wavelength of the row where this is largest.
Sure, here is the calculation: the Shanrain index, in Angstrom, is 4655.61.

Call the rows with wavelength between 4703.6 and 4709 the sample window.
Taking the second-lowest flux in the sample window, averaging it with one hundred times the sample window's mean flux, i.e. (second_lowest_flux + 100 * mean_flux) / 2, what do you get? 647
